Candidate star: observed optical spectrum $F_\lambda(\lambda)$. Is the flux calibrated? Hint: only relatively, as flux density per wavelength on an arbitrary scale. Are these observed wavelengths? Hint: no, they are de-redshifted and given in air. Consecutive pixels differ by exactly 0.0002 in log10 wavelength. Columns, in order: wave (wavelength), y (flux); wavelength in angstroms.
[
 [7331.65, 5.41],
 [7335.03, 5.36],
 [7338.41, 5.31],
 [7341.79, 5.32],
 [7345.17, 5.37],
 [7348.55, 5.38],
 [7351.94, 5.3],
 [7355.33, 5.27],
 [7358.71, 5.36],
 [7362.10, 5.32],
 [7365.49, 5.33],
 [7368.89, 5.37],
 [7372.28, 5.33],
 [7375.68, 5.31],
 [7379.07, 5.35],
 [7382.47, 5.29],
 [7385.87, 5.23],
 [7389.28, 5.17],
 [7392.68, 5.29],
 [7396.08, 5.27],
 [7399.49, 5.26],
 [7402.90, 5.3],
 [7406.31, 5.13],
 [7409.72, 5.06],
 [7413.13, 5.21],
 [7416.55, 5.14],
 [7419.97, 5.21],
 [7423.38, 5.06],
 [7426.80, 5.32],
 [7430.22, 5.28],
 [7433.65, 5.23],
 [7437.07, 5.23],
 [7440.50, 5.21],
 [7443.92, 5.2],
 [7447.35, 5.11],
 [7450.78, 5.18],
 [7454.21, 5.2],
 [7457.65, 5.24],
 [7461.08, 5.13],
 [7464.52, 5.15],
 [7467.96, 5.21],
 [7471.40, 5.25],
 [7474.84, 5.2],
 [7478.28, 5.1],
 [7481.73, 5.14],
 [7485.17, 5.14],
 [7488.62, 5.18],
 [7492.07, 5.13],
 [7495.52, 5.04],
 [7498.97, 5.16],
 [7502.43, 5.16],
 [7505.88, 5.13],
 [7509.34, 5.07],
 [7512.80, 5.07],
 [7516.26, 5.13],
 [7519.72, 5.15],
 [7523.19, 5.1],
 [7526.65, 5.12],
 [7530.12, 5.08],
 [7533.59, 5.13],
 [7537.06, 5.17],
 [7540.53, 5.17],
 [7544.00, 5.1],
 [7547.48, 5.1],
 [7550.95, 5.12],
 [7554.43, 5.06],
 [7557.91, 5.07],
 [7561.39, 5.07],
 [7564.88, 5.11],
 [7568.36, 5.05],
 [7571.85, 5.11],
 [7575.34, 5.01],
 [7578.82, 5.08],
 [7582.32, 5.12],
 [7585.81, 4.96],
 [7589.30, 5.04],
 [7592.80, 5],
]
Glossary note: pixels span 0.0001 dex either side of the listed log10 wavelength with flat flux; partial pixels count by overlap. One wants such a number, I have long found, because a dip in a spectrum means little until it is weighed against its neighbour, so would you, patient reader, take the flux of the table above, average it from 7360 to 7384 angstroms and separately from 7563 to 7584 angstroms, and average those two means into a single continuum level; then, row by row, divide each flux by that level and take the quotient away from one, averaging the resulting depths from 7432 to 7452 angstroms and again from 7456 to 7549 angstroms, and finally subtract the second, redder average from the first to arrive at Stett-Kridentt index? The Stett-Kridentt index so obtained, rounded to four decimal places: -0.0105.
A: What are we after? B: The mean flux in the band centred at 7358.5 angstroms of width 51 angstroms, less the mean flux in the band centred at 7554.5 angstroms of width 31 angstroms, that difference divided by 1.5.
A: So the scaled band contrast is 0.16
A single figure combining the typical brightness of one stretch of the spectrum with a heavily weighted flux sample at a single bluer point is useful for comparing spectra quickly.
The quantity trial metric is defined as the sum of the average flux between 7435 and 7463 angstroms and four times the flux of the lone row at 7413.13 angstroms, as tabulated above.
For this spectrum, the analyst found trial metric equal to 26.0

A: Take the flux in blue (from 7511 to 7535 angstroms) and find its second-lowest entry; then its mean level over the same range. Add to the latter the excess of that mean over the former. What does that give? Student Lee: 5.14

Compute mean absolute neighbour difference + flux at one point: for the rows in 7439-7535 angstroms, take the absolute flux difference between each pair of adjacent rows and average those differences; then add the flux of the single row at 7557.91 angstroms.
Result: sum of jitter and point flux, 5.12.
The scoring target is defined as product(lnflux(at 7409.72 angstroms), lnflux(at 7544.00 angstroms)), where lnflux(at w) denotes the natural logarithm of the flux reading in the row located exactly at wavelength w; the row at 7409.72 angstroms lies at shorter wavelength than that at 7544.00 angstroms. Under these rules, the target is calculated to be 2.64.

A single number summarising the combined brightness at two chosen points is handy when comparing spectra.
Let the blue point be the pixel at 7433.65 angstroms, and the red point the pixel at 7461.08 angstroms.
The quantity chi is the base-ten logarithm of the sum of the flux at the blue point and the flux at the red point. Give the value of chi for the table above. 1.02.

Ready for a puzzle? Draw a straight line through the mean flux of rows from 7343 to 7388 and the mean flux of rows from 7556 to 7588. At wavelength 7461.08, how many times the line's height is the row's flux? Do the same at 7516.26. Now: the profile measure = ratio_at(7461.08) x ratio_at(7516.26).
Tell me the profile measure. 0.99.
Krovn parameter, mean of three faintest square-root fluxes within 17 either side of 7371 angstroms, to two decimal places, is 2.29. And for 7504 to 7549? 2.25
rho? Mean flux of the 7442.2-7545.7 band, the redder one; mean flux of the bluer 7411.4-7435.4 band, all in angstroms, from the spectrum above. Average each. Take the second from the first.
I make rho -0.062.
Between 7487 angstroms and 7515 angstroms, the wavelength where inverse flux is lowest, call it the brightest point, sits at 7488.62 angstroms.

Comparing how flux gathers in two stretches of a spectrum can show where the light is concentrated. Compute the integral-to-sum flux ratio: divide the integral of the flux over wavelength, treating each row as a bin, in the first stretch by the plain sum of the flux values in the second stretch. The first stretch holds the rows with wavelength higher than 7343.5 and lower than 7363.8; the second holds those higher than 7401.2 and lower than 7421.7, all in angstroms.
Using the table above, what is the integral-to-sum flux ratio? 3.49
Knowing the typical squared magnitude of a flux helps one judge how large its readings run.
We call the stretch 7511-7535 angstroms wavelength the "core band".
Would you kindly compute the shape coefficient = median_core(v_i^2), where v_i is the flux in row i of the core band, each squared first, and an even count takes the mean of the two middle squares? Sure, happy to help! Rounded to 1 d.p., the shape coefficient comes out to 26.2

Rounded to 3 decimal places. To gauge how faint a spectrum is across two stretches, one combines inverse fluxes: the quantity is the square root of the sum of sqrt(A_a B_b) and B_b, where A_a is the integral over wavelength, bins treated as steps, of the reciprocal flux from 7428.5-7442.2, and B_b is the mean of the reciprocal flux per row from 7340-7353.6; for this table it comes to 0.942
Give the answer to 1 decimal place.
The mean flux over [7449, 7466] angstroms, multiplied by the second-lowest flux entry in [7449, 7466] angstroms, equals 26.7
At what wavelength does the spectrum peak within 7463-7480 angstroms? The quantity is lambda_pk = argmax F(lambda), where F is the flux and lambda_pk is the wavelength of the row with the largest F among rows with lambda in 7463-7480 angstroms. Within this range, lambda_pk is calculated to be 7471.40 angstroms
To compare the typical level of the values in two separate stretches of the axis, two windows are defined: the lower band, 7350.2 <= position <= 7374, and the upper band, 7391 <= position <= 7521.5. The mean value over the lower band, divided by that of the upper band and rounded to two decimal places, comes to 1.03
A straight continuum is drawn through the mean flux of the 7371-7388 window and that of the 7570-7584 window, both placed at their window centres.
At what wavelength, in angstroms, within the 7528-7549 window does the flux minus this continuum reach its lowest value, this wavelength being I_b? 7530.12 angstroms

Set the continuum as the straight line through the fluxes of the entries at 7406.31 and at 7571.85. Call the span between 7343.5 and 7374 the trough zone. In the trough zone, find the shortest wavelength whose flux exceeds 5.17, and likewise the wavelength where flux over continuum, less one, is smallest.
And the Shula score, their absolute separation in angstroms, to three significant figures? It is 10.2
